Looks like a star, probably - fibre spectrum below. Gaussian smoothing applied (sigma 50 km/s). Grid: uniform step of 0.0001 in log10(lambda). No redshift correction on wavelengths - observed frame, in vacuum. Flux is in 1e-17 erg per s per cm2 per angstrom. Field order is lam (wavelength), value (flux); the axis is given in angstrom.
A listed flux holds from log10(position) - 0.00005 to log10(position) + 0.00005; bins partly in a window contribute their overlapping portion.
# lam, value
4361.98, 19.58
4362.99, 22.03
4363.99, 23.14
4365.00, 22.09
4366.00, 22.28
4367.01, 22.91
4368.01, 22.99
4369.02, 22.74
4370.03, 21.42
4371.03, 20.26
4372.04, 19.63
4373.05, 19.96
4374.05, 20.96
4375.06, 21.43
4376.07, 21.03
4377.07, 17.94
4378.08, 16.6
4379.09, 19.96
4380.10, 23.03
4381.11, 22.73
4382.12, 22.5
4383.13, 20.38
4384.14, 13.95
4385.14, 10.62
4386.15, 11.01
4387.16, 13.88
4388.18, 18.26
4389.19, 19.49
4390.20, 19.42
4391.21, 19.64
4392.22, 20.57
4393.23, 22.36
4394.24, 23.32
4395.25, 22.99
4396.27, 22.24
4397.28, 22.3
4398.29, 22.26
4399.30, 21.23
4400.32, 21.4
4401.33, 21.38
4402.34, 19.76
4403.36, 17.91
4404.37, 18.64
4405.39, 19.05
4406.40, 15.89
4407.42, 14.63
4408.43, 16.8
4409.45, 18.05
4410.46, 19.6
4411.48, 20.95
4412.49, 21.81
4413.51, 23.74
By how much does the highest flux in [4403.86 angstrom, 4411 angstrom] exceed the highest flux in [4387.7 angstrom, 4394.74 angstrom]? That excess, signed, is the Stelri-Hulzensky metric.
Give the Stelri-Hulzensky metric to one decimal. -3.7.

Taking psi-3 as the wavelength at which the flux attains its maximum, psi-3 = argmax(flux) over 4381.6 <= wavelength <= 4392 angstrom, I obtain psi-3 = 4382.12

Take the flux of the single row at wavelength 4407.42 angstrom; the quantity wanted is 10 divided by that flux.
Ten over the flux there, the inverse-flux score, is 0.68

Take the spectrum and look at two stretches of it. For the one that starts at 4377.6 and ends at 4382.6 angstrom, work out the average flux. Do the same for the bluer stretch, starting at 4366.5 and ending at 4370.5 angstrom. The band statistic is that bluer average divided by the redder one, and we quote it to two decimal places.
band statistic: 1.07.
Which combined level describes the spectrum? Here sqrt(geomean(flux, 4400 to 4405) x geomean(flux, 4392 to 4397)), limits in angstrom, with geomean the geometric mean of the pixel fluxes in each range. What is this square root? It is 21.0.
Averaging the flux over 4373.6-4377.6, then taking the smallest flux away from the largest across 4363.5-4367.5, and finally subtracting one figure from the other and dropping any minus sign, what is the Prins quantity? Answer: 19.3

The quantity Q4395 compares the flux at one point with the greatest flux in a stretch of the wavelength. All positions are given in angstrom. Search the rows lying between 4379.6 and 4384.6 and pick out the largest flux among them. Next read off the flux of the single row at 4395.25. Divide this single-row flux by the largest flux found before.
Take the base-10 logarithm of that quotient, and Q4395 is -0.001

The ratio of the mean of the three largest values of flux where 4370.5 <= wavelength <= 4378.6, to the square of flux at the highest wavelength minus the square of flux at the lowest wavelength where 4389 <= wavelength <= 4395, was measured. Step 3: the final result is 0.13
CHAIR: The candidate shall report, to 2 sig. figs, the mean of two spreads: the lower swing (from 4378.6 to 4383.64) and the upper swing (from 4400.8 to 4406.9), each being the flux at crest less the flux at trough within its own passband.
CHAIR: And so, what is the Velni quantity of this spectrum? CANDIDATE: 4.3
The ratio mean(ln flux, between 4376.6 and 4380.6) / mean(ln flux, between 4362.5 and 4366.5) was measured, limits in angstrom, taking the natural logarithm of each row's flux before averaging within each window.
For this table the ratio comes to 0.95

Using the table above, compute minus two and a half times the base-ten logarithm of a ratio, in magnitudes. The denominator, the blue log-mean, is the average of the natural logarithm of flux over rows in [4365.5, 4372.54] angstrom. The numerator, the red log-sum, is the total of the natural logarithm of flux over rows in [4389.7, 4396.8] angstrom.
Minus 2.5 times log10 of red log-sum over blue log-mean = -2.11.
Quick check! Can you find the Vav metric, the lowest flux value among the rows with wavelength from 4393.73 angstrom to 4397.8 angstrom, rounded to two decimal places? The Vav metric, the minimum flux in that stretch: 22.24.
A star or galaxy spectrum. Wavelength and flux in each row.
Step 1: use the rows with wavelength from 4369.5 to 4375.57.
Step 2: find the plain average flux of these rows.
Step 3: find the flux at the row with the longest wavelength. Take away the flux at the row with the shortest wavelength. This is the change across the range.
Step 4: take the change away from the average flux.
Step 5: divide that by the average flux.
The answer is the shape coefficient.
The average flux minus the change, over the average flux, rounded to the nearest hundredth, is 1.00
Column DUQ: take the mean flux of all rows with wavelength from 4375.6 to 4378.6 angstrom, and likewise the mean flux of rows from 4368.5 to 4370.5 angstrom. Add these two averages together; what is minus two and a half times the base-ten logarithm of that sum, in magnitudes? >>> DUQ -4.02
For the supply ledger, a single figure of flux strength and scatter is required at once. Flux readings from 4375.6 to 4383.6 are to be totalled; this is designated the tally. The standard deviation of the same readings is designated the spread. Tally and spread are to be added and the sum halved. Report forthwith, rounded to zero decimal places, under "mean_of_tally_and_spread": 83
